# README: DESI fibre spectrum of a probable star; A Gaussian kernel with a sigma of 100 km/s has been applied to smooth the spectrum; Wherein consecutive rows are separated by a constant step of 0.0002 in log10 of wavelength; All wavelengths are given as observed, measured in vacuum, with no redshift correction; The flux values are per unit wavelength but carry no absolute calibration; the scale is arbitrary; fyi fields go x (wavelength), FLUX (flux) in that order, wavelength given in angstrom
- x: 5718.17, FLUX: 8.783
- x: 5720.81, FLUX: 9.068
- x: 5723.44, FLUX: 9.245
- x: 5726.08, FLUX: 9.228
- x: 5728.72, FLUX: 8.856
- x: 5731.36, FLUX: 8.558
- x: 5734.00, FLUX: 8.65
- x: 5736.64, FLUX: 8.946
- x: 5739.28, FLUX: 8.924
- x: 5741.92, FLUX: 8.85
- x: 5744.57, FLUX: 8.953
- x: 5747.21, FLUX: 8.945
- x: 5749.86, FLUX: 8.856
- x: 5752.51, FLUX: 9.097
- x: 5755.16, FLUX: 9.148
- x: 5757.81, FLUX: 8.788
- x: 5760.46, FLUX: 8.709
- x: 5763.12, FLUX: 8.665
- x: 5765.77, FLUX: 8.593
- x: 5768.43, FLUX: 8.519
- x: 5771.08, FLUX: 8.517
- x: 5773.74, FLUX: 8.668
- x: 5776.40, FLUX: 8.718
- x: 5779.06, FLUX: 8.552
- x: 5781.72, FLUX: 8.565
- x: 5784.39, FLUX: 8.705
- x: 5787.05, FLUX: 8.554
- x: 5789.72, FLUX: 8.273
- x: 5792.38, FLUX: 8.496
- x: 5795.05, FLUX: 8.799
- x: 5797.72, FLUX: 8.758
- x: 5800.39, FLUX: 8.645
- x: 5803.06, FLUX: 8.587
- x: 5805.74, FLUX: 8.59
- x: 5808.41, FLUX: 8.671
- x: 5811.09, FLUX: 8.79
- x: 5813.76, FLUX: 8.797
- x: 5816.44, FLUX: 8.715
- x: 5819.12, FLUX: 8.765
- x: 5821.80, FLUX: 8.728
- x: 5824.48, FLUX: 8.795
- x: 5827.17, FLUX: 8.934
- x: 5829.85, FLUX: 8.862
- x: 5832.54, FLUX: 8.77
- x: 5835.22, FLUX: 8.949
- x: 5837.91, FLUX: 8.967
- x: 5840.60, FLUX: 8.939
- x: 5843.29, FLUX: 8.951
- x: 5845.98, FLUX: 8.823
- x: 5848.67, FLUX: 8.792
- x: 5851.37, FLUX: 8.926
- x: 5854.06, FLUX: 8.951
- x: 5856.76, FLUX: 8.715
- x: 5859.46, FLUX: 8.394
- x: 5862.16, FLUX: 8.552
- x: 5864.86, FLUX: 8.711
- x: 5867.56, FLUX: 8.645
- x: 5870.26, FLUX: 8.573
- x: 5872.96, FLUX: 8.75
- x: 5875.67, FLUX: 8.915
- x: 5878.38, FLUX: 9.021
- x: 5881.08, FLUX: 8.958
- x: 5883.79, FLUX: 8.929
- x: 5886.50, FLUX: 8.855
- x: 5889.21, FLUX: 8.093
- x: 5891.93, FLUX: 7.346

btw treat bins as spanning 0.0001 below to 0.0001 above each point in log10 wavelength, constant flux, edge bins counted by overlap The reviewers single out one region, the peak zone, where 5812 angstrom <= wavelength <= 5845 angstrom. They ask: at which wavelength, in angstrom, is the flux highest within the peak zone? 5837.91 angstrom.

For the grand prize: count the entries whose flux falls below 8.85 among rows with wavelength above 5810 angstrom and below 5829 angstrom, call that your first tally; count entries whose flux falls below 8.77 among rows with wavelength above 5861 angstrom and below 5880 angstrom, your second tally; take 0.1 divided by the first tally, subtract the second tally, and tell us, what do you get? -5.0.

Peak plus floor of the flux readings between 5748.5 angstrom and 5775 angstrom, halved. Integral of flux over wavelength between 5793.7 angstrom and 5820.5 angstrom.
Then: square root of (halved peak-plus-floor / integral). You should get 0.195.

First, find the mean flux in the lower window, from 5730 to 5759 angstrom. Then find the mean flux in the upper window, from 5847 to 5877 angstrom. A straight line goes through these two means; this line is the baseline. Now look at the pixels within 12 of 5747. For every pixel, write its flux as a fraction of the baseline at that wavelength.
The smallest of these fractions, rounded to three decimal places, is 0.991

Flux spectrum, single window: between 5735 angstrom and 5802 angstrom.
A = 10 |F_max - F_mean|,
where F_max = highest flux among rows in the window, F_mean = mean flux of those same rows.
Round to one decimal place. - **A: 4.2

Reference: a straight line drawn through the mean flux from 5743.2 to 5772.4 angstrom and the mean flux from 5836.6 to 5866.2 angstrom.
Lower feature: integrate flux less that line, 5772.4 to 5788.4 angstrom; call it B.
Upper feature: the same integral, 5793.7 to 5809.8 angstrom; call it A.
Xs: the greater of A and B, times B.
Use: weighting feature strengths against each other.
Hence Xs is 5.3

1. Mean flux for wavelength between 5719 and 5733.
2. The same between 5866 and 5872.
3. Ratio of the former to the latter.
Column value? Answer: 1.04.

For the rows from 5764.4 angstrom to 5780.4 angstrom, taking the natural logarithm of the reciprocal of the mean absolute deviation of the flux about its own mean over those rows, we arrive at 2.7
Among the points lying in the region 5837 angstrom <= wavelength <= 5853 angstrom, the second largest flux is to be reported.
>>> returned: 8.951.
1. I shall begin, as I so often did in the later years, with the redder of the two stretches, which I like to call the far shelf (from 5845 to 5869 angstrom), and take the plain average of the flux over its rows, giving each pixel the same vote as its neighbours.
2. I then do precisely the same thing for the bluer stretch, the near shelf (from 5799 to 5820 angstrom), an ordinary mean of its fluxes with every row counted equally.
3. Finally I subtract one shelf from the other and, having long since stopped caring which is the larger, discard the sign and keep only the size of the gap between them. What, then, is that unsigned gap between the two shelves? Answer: 0.03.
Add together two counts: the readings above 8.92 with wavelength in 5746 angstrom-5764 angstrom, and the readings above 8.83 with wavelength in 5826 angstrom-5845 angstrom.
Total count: 9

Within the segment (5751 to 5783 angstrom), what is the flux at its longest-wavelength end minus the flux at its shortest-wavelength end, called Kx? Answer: -0.53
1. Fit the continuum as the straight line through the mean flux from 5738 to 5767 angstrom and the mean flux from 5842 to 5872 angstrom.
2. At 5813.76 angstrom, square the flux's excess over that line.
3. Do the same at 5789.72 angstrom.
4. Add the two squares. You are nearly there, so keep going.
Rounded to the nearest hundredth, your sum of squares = 0.30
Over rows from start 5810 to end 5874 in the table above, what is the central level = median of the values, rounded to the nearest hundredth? 8.79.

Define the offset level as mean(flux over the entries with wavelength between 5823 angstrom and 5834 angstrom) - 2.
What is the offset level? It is 6.84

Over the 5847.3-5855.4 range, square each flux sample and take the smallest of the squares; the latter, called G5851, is 77.3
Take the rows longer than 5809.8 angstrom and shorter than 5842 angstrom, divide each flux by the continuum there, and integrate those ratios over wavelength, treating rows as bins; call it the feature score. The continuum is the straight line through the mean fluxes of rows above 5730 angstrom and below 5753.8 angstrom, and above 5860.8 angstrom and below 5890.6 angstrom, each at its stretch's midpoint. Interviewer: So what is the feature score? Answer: 32.4 angstrom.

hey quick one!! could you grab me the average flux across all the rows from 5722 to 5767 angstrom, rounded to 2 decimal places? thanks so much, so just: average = 8.88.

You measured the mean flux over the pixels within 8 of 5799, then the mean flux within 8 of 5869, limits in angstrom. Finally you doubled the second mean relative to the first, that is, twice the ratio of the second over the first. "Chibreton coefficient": 2.01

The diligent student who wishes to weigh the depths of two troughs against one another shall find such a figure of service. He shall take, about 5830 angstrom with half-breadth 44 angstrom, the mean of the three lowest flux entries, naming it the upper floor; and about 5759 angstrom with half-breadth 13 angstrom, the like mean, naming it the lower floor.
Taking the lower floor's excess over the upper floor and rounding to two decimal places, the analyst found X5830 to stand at 0.16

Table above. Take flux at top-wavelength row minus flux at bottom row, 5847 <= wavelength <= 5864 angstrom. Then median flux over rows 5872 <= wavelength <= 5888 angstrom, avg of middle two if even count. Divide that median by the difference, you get -37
